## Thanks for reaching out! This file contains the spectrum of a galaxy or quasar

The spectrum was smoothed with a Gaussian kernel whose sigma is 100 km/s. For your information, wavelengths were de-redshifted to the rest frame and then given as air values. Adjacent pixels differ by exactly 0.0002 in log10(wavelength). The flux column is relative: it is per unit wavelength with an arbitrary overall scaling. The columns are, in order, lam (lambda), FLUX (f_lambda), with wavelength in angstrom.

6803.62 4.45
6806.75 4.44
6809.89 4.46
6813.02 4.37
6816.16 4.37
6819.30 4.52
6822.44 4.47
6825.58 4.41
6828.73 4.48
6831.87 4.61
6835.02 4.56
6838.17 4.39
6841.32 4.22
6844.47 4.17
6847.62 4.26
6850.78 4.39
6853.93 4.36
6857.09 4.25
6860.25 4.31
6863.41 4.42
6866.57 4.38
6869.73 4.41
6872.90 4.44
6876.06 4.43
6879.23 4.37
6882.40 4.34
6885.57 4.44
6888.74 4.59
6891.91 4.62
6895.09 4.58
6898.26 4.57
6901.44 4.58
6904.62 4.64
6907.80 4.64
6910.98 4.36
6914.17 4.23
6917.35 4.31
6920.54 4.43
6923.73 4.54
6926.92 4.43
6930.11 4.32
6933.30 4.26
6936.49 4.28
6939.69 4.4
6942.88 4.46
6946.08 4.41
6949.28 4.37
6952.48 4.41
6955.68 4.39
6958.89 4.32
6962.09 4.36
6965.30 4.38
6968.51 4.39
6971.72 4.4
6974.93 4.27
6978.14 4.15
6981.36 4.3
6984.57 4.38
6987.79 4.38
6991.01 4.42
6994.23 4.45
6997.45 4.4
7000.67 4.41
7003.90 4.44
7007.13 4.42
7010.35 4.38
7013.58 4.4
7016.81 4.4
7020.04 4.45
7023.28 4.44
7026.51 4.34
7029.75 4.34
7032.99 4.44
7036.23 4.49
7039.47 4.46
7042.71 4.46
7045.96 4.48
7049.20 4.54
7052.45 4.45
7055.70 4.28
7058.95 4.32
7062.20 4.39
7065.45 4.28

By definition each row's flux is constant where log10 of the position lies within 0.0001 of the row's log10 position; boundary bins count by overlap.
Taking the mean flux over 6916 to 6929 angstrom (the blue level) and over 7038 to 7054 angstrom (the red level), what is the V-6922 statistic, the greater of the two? 4.48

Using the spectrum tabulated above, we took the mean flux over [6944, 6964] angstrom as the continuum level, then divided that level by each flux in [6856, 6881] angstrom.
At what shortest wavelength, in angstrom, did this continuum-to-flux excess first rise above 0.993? 6857.09 angstrom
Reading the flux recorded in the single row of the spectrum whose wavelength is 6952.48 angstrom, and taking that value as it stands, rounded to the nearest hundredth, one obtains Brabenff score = 4.41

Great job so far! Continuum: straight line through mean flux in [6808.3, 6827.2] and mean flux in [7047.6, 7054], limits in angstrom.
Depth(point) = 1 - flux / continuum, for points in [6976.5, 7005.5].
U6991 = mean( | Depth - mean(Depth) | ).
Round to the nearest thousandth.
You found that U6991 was 0.014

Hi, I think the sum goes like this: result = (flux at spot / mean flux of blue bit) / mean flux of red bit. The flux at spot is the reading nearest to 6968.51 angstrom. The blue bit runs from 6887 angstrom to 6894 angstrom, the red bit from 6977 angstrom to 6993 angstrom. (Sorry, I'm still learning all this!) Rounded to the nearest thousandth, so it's 0.220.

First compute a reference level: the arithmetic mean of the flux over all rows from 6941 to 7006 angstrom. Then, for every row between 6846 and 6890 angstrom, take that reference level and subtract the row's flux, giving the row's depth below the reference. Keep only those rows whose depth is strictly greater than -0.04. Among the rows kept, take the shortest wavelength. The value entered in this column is 6847.62 angstrom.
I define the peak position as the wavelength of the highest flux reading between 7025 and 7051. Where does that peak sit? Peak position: 7049.20 angstrom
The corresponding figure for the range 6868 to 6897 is 6891.91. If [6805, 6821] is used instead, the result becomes 6819.30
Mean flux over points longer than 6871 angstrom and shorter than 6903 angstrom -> 4.50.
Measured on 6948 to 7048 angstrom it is 4.39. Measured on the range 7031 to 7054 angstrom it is 4.47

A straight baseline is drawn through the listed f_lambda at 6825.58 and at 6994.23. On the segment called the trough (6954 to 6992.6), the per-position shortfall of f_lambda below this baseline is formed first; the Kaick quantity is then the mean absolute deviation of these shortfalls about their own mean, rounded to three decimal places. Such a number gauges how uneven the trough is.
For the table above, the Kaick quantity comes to 0.057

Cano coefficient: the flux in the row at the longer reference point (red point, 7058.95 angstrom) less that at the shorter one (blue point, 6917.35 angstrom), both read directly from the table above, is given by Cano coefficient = 0.010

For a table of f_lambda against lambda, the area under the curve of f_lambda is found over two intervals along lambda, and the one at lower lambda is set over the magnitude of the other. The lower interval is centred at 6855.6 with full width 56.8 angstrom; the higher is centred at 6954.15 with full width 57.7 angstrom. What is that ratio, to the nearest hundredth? 0.99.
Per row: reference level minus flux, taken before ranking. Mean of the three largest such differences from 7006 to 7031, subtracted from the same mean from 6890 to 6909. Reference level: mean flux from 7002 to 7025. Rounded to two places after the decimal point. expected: -0.22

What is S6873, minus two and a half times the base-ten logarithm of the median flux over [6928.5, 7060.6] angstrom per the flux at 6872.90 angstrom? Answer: 0.010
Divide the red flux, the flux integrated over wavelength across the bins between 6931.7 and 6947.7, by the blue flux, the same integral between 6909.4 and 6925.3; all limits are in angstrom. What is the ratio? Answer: 1.00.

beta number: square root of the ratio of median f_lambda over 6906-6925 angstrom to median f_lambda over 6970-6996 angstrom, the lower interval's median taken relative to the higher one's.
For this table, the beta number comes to 1.002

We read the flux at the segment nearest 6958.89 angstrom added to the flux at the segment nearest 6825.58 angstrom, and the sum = 8.73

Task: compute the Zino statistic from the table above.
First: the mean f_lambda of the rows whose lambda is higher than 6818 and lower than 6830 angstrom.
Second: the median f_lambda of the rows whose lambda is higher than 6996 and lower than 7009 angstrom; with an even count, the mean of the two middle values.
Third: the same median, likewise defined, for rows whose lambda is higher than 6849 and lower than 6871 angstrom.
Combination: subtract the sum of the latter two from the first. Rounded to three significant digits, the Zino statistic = -4.33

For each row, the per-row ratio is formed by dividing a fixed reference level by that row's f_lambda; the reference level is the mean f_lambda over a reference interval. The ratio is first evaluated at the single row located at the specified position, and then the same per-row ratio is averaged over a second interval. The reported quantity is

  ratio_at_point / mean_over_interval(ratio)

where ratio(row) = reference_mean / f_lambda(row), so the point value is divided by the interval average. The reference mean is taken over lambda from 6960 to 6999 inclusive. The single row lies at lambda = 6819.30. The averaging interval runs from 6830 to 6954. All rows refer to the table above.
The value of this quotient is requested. 0.98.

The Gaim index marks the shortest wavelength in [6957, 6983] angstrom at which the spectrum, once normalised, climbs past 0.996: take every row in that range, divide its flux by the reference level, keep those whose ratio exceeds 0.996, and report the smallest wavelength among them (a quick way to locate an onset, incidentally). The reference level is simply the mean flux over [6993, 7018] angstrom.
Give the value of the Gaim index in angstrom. 6971.72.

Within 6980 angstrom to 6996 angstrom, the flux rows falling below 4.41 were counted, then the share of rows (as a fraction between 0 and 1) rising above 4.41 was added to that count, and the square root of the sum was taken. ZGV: 1.84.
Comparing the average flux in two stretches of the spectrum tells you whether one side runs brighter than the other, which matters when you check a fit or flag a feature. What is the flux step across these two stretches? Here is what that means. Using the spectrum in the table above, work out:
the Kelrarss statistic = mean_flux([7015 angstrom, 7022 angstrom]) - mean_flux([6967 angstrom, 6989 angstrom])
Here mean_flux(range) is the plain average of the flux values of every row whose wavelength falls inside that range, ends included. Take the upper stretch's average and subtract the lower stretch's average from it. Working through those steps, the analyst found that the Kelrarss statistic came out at 0.10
